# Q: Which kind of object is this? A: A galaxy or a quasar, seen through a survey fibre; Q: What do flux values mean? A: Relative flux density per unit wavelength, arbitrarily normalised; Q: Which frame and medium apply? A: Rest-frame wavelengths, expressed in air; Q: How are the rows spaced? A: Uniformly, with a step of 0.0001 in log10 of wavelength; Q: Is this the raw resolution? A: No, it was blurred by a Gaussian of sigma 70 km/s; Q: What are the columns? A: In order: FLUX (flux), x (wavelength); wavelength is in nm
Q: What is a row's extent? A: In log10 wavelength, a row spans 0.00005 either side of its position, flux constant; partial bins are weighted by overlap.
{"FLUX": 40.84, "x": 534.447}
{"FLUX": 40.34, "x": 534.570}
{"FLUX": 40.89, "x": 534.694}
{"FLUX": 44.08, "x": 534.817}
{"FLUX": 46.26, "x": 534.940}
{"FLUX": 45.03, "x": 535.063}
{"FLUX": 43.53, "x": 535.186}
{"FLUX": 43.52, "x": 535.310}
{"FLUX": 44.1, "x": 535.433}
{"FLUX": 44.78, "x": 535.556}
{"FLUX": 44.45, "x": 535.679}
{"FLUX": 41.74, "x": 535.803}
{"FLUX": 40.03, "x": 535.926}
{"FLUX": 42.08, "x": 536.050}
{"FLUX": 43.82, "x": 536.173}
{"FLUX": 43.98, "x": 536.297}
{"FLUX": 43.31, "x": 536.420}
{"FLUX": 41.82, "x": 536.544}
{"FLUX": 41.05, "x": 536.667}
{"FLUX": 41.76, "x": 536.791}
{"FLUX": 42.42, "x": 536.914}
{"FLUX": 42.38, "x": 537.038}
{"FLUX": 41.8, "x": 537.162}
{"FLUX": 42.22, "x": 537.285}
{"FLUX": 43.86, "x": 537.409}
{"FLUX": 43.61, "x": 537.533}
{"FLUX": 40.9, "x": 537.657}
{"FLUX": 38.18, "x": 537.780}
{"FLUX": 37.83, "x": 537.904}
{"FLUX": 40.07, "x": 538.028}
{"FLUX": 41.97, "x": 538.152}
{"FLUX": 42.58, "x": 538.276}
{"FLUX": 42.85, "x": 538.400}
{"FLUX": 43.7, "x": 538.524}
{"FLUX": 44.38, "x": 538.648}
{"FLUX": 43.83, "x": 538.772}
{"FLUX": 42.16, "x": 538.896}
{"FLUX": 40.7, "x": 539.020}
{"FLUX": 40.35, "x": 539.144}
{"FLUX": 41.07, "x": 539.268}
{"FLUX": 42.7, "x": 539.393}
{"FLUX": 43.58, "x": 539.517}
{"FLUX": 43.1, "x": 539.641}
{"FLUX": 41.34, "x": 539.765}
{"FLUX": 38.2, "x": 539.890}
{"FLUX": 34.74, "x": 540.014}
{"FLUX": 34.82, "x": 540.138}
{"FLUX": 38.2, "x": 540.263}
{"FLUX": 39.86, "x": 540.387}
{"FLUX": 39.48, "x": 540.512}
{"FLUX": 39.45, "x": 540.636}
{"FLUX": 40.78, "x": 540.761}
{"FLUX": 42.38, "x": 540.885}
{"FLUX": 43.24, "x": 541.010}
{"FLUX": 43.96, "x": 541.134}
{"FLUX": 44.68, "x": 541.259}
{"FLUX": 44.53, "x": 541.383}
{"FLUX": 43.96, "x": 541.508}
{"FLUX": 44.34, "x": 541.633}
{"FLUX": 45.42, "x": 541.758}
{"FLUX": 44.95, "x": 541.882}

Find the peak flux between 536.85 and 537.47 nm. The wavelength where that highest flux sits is 537.409 nm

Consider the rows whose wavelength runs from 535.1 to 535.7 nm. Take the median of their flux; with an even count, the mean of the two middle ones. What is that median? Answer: 44.1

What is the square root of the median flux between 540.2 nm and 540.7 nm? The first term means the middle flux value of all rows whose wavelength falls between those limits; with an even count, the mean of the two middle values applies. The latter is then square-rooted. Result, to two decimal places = 6.28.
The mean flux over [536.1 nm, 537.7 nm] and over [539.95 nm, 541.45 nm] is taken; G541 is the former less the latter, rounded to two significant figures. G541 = 2.0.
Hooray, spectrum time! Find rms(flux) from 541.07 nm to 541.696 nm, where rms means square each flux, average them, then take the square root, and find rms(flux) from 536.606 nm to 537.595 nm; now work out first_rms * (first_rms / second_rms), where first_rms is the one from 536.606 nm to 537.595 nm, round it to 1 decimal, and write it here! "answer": 40.6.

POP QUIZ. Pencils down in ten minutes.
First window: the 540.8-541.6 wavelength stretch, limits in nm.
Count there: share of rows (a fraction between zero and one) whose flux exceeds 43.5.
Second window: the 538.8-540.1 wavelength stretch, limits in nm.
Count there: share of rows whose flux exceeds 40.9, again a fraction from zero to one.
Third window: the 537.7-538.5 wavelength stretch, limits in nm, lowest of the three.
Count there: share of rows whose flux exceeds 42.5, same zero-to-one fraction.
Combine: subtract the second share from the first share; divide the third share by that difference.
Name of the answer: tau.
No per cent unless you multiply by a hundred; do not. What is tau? 5.0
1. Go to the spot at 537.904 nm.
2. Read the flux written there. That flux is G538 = 37.83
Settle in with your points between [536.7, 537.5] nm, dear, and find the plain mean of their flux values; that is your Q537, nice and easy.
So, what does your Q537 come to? 42.4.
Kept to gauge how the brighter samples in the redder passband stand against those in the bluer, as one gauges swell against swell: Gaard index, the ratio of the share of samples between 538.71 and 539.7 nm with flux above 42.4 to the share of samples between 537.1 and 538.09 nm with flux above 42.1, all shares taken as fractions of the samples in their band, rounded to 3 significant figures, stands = 1.33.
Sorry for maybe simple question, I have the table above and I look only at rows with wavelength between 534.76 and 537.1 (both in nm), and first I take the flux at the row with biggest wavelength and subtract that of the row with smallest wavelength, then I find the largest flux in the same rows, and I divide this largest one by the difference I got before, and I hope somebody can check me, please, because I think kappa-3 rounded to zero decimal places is -27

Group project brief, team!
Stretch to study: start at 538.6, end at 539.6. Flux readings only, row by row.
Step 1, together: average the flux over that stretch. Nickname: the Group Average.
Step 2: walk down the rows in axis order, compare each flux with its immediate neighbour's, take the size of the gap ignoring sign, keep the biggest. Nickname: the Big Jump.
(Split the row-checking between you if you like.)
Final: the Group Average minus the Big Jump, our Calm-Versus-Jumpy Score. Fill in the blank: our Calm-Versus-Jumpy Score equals 40.7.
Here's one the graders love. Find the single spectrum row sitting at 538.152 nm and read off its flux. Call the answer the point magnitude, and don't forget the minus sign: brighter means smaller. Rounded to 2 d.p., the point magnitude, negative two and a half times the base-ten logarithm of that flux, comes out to -4.06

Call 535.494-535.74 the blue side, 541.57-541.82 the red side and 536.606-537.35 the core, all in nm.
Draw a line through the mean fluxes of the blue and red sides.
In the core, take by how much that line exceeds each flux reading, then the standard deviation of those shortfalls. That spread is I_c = 0.5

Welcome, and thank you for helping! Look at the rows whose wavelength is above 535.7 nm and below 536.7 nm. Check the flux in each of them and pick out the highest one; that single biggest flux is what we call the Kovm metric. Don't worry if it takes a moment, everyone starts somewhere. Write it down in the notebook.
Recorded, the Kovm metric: 43.98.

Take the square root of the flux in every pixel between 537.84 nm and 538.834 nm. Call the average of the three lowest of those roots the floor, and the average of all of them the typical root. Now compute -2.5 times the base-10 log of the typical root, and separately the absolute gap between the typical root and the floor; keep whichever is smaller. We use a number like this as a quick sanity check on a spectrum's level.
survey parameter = -2.03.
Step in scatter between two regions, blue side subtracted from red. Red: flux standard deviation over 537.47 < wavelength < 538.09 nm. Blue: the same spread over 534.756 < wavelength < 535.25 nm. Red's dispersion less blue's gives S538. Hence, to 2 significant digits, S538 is 1.1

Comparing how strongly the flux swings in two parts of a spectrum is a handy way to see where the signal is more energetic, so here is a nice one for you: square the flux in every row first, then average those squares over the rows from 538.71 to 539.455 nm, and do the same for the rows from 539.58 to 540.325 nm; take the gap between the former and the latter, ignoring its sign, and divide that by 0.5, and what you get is 530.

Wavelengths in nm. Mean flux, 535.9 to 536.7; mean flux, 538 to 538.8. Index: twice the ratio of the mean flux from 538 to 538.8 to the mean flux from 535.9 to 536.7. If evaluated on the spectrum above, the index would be 2.02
